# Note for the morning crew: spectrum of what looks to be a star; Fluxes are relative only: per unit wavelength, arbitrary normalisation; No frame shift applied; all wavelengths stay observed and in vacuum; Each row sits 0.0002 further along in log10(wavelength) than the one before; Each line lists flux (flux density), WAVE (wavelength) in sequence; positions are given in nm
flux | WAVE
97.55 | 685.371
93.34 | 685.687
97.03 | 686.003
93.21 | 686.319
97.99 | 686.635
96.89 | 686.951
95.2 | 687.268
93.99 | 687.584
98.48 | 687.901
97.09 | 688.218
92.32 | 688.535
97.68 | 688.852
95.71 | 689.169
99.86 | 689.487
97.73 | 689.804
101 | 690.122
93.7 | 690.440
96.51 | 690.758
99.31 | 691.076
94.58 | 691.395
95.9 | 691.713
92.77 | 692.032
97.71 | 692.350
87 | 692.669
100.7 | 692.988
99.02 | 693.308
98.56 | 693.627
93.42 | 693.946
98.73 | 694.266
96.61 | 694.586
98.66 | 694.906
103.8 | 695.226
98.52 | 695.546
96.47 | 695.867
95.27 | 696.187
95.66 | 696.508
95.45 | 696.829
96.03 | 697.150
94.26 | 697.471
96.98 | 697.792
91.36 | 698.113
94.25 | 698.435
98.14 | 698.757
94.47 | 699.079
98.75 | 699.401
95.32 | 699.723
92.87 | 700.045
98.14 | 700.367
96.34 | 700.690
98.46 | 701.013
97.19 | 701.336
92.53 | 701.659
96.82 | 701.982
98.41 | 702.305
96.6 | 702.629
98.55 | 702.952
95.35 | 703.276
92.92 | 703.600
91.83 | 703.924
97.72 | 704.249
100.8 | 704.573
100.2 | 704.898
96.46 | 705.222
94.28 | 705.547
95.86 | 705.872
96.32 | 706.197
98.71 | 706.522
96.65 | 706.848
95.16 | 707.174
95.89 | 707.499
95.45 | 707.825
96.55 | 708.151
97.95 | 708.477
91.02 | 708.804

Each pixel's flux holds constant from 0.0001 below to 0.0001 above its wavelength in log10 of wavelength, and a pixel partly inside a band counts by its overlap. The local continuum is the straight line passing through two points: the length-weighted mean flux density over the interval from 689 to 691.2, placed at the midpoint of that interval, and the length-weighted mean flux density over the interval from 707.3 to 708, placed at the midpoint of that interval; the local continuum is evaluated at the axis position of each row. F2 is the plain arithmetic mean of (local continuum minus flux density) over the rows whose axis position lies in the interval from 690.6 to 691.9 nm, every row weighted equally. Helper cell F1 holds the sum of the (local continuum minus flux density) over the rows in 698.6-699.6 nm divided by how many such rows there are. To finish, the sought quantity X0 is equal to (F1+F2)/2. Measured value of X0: 0.27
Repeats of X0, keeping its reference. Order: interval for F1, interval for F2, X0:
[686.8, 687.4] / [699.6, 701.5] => 1.05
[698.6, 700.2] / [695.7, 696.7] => 0.97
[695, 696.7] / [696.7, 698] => 0.15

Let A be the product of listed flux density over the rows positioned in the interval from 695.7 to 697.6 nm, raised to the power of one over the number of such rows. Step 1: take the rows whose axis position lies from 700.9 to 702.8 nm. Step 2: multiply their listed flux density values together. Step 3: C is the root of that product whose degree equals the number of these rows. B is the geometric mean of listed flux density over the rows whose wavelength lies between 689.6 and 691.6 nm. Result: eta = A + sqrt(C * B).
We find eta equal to 192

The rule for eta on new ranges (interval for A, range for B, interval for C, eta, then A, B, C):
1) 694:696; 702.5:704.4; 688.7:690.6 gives 195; 99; 95.5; 97.6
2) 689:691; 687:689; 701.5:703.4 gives 193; 97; 95.8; 96.4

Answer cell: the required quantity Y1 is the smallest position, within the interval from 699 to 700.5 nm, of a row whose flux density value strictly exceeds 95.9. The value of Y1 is 699.401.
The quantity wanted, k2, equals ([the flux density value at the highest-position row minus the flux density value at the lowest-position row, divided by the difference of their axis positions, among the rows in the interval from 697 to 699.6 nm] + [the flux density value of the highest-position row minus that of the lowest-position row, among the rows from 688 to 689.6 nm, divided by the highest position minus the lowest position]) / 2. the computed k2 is 1.7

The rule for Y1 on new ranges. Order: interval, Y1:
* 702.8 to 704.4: 702.952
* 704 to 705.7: 704.249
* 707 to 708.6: 708.151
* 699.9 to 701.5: 700.367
